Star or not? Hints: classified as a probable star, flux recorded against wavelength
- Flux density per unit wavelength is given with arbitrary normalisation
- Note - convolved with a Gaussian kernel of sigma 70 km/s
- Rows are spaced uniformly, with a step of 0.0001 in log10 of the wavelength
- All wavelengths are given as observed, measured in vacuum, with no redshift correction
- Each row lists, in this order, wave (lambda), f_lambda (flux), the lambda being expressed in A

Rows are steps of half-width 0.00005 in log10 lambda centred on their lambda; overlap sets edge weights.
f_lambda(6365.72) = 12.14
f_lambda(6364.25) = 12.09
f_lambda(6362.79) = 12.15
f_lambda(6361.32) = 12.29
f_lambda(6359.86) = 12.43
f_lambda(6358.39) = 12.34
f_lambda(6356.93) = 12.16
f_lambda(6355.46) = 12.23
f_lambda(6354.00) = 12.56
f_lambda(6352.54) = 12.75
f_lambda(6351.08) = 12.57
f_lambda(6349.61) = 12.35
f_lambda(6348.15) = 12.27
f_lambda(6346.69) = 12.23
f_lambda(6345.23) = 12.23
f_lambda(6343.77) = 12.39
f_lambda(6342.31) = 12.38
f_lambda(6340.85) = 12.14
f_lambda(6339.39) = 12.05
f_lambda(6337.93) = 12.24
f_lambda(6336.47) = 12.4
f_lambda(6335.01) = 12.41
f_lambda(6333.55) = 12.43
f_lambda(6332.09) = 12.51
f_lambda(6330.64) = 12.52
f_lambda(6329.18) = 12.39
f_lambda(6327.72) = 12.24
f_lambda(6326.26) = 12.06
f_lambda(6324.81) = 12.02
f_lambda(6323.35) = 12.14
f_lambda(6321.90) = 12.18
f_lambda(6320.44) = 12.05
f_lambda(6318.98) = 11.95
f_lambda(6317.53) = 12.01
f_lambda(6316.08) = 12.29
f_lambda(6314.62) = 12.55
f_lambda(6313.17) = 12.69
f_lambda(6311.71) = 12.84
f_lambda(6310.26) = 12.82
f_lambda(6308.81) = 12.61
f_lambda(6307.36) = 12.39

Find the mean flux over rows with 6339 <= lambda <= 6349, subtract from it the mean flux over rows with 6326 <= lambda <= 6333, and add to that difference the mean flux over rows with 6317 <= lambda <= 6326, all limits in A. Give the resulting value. 11.96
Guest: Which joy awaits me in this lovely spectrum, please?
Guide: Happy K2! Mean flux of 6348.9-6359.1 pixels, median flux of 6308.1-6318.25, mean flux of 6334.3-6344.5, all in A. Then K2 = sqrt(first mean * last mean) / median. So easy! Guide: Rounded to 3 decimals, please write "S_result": 0.980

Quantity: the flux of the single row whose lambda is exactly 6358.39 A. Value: 12.34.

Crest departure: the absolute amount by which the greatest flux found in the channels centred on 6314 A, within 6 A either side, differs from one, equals 11.8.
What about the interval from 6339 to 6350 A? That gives 11.4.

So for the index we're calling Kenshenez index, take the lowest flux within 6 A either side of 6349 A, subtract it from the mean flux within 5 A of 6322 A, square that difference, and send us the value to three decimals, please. 0.029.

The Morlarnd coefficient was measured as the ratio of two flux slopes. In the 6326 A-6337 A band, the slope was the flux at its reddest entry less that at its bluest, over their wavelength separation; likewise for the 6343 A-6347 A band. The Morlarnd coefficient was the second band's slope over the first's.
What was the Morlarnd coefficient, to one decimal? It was -1.6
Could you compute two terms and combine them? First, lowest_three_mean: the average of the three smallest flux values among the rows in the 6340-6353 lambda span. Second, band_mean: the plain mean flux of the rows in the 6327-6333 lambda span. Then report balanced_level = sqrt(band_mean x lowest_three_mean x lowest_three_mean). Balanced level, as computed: 43.0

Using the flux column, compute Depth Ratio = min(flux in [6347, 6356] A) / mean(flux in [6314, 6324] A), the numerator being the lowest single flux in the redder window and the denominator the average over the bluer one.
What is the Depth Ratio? 1.005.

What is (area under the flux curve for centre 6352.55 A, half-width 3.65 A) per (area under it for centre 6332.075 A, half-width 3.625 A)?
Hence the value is 1.01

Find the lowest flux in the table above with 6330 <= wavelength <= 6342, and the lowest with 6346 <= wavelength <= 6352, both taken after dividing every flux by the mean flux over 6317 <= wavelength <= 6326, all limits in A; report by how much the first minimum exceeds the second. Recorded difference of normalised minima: -0.015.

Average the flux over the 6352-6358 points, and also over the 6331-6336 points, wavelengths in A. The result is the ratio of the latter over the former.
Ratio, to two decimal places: 1.00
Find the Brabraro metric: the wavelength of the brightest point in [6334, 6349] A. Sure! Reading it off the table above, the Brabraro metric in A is 6335.01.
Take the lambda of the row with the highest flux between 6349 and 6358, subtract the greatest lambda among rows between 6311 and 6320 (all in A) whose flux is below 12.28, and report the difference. 33.6 A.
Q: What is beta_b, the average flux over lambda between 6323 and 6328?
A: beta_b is 12.1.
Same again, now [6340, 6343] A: 12.3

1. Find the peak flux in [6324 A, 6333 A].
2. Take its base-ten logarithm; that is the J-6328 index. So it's 1.10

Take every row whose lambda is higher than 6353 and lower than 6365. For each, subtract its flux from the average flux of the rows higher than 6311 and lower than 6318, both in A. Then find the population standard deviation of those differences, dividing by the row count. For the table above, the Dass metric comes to 0.148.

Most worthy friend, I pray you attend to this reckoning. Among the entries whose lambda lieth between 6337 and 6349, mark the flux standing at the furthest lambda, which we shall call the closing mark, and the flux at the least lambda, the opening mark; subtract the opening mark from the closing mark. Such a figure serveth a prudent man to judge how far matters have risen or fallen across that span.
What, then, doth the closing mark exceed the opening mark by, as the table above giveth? 0.0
